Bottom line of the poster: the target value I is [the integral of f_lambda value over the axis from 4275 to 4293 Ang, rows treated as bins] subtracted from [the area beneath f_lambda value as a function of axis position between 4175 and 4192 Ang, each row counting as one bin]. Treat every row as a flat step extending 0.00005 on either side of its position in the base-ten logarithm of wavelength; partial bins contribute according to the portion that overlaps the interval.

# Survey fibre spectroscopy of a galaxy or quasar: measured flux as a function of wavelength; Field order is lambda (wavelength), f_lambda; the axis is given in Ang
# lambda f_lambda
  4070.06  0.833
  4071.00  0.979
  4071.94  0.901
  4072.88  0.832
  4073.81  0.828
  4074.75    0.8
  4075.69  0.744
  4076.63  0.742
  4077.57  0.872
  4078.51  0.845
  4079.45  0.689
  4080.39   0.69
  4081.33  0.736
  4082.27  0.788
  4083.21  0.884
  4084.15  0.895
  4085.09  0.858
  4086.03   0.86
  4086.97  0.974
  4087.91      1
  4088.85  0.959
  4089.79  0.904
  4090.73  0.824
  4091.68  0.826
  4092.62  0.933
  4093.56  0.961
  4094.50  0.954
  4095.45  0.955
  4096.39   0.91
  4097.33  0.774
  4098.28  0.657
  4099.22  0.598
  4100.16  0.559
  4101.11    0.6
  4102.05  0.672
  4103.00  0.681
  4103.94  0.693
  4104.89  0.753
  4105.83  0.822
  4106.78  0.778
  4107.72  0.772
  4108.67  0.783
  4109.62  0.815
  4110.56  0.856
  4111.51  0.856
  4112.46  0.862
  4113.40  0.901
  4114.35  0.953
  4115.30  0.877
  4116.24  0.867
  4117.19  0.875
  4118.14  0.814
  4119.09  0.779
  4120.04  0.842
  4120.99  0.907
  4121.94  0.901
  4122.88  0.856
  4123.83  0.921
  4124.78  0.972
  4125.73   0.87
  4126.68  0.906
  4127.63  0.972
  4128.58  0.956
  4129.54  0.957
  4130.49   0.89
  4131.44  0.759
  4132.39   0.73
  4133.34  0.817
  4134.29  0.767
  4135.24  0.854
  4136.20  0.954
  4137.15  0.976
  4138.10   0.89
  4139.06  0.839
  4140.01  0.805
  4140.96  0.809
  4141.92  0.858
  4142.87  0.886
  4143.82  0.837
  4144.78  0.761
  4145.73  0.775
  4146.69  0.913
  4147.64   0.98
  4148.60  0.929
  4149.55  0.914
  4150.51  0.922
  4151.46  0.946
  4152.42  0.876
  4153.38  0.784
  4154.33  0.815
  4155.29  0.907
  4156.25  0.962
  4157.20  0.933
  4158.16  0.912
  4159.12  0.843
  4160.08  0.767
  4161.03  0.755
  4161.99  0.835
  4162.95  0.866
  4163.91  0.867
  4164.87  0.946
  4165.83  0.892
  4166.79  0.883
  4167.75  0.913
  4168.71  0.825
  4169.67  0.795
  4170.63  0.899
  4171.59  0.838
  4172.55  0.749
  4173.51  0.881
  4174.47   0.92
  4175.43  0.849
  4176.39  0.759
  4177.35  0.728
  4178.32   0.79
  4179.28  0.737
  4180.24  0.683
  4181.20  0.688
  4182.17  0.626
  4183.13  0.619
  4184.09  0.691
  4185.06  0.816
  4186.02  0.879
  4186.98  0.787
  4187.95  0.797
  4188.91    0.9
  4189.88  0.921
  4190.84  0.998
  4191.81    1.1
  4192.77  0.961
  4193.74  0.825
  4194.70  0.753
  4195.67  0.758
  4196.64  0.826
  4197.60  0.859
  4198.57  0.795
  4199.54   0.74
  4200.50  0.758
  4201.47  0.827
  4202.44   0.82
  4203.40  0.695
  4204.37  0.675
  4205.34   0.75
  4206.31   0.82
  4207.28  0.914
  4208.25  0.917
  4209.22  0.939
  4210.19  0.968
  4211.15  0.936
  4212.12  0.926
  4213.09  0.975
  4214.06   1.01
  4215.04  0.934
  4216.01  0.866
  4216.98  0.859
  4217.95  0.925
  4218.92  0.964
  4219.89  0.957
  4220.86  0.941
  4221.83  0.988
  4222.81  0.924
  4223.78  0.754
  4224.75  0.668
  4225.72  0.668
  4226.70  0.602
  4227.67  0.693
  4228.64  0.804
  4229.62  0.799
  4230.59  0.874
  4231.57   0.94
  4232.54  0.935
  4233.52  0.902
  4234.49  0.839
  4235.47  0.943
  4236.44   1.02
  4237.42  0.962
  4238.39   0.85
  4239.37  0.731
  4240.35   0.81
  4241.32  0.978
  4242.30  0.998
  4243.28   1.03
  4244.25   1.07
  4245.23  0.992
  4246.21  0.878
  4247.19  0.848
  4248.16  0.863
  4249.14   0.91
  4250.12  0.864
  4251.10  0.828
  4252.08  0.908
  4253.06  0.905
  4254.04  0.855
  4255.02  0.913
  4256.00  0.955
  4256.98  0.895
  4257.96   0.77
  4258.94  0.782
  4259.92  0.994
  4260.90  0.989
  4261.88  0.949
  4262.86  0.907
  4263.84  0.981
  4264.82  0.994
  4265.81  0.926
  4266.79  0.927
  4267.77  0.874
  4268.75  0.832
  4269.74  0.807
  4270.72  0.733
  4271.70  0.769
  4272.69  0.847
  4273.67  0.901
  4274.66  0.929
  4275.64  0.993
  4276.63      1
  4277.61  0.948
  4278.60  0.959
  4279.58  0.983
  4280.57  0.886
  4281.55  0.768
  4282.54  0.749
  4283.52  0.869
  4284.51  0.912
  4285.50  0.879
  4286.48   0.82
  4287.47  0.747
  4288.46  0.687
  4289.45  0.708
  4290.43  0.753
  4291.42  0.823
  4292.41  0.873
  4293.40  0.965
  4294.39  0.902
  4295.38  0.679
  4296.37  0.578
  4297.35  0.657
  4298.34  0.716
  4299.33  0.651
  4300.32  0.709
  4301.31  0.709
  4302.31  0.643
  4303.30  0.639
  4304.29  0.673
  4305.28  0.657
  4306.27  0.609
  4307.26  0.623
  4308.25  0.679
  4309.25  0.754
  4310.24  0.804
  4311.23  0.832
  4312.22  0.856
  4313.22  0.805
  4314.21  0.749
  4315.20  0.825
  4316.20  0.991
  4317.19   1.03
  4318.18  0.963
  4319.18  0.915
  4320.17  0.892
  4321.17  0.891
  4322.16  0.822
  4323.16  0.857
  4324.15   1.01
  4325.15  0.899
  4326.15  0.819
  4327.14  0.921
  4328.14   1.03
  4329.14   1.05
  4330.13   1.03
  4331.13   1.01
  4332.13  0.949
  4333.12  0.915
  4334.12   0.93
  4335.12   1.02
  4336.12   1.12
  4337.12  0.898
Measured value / -1.9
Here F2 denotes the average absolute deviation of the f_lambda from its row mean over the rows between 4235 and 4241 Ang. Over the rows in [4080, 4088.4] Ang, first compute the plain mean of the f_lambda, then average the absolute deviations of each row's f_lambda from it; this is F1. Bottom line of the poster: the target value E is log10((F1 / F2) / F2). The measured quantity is 1.0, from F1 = 0.08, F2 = 0.089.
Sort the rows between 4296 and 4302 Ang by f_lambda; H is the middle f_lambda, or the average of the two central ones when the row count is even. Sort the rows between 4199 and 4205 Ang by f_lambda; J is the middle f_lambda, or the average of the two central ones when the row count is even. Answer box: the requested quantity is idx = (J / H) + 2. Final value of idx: 3.10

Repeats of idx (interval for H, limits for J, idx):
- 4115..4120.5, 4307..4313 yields 2.91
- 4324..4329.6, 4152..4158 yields 2.92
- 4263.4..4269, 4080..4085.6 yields 2.89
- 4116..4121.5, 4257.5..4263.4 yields 3.09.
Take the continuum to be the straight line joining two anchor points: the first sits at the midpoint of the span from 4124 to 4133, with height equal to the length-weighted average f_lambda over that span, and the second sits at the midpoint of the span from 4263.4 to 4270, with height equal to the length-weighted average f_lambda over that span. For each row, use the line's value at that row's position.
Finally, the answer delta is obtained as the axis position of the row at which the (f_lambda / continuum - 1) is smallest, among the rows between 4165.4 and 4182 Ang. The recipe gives 4180.24 Ang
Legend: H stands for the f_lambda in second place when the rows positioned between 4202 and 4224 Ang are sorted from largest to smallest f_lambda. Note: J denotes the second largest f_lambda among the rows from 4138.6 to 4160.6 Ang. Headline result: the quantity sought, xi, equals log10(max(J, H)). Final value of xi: -0.005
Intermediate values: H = 0.988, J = 0.962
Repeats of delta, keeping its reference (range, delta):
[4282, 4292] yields 4288.46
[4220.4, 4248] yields 4226.70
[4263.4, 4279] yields 4270.72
